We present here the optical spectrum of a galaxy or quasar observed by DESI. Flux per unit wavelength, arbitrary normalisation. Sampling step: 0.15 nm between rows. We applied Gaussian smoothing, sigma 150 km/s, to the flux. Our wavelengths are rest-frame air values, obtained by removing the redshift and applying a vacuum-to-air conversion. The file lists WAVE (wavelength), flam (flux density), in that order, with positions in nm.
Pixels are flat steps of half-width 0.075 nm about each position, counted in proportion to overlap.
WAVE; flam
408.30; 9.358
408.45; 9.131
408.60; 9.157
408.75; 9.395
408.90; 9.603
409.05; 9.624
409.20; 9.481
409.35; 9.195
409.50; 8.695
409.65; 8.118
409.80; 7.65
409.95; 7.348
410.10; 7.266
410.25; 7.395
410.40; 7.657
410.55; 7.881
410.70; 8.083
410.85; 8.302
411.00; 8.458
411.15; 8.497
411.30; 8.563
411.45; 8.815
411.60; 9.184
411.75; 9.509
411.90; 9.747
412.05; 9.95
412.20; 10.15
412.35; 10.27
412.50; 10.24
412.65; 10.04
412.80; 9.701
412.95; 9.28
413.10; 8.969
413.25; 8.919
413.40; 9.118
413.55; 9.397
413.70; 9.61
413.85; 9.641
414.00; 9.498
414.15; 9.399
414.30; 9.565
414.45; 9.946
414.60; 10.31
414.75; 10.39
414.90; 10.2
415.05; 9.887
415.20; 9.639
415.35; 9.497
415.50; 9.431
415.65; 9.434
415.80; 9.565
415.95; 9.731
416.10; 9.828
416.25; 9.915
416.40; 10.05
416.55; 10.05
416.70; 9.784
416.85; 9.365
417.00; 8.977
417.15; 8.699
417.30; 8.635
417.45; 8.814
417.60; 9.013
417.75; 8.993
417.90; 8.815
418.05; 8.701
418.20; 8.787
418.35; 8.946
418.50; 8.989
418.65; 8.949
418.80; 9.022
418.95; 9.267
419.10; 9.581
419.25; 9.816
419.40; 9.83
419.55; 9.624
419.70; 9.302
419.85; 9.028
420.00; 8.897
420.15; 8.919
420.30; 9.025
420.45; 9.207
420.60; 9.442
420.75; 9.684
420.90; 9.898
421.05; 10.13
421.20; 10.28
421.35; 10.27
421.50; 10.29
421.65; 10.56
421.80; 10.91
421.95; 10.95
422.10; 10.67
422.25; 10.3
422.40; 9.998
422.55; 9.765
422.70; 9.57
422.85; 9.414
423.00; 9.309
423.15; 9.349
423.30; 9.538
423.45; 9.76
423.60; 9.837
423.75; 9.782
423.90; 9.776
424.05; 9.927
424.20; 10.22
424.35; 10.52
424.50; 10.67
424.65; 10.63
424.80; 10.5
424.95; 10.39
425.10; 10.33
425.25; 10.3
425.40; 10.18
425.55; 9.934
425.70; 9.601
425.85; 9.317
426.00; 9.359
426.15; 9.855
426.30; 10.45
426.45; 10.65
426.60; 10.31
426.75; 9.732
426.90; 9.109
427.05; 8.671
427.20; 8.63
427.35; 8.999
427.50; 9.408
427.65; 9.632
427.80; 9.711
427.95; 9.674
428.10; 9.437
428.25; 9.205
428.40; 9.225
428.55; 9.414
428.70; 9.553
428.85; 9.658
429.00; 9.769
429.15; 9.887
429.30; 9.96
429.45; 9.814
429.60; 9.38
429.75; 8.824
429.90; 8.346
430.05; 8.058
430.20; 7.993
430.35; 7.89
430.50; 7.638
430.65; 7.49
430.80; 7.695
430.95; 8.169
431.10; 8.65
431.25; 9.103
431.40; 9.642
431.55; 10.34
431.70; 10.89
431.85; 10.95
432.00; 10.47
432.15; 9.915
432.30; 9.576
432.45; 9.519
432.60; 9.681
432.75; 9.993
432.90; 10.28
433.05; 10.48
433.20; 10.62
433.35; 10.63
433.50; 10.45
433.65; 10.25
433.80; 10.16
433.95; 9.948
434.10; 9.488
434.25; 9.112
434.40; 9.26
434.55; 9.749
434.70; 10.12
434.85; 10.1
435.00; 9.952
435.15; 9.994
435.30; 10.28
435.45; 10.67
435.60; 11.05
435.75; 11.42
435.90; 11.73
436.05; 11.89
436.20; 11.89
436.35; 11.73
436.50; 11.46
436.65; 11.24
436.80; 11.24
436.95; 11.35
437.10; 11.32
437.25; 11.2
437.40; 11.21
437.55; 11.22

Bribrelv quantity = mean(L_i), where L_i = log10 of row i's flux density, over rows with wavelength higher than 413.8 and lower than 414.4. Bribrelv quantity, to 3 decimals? 0.979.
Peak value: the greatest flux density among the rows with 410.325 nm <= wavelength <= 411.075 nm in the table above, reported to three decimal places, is 8.458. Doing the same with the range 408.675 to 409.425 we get 9.624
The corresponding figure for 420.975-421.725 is 10.560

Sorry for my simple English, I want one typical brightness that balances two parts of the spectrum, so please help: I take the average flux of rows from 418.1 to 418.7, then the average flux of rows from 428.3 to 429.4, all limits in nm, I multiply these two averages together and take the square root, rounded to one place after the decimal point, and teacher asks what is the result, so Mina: 9.3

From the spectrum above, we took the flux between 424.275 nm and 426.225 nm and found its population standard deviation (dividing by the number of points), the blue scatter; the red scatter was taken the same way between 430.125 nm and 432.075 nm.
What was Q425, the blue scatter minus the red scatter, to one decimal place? -0.8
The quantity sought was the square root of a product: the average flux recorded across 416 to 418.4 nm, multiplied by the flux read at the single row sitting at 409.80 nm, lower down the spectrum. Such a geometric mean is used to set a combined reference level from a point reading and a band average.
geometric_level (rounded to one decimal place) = 8.4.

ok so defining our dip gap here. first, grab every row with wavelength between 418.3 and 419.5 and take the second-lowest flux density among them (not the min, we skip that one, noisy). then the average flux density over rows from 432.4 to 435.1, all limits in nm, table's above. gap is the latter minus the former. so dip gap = 1.04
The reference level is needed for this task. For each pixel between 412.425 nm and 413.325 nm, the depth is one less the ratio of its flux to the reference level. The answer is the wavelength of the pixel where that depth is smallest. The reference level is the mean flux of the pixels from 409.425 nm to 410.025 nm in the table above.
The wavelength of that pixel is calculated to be 412.50 nm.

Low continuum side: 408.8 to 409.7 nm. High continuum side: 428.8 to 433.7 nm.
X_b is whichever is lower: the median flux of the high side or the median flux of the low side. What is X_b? 9.3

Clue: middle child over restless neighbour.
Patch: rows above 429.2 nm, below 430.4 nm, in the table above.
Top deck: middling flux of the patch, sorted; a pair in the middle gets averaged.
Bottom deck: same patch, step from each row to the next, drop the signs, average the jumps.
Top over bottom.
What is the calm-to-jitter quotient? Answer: 29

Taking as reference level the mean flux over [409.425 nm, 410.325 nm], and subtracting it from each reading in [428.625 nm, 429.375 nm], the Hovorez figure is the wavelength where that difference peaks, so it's 429.30 nm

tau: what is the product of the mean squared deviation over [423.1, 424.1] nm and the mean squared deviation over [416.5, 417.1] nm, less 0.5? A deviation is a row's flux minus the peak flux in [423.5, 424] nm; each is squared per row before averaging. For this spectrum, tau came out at -0.49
